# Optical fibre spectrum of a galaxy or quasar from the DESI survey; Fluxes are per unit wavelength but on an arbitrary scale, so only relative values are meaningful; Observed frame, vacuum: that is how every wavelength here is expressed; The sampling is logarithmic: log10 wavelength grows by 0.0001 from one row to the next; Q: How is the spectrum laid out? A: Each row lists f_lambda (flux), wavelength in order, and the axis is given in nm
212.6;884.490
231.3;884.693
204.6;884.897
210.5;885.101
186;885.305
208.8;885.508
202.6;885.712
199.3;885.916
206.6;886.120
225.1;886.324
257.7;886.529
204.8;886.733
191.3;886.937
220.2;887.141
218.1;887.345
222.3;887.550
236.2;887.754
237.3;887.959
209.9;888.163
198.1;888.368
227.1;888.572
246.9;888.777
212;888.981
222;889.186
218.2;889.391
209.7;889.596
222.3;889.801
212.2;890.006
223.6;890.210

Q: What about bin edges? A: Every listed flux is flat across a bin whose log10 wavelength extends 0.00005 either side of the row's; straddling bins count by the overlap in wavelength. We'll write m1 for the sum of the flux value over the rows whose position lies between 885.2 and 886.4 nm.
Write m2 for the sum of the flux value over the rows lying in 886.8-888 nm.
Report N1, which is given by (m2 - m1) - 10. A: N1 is 87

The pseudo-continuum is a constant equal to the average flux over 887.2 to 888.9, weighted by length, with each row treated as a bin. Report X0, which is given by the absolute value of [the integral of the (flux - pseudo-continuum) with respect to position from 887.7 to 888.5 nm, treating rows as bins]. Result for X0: 3.7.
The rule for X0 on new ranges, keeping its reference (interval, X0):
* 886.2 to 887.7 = 6.0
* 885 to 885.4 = 10.3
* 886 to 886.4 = 3.9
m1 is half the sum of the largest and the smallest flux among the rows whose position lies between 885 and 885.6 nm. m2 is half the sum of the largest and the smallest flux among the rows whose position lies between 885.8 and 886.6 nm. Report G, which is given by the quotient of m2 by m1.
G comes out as 1.15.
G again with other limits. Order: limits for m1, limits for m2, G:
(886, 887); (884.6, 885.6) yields 0.93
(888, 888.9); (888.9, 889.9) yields 0.97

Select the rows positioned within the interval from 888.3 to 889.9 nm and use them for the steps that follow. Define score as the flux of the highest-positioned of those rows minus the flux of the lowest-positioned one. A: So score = 24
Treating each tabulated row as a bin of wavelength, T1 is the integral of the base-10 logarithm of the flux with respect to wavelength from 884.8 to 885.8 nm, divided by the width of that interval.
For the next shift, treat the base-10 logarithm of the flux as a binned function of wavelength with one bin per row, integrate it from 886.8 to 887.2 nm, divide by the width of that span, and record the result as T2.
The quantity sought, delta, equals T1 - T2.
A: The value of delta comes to 0.00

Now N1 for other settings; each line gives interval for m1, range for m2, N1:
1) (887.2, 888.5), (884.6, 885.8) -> -88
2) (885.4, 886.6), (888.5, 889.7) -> 26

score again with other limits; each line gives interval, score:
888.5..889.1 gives -15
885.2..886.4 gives 39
